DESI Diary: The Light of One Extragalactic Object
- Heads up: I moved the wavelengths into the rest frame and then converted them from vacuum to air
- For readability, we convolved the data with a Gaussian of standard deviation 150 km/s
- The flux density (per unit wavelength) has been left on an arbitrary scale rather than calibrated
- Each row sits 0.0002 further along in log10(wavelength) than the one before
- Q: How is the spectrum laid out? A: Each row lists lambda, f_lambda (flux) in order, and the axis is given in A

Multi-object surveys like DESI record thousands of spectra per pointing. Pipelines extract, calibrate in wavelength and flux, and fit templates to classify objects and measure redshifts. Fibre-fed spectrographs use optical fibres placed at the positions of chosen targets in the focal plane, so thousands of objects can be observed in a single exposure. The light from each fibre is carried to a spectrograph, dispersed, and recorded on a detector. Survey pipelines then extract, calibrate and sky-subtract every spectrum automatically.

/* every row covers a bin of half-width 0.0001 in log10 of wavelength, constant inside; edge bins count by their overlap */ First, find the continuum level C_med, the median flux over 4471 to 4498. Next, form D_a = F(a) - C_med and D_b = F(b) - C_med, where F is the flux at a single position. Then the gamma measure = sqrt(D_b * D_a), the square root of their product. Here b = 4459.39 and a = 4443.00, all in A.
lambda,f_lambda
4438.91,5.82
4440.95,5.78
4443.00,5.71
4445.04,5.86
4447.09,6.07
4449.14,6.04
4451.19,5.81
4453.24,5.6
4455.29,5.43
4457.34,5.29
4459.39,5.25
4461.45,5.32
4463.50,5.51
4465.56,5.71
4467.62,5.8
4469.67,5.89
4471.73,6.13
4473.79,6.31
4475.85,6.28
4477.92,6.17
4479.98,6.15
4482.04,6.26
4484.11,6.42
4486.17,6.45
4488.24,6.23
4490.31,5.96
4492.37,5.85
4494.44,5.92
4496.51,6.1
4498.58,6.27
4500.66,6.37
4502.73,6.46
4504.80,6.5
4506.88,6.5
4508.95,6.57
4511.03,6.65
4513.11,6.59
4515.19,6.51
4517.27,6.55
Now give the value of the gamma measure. 0.7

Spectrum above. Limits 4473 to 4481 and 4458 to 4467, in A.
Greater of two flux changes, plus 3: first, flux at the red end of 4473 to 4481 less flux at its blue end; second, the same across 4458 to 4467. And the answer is 3.46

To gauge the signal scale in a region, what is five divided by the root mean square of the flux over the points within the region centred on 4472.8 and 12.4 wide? 0.820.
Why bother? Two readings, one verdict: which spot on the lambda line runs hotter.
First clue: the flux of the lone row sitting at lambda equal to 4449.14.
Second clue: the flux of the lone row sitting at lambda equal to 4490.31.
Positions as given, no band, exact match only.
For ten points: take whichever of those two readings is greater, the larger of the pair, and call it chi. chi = 6.0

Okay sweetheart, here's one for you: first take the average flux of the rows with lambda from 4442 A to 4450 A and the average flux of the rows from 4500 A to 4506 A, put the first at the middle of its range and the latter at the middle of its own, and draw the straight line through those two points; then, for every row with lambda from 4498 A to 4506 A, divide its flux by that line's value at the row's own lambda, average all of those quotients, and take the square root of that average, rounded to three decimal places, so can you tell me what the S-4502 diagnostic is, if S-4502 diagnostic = 0.997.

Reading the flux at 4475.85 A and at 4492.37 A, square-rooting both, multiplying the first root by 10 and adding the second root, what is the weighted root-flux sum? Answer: 27.5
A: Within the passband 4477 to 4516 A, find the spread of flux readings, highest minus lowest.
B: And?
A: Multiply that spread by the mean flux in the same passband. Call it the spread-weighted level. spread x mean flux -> 5.05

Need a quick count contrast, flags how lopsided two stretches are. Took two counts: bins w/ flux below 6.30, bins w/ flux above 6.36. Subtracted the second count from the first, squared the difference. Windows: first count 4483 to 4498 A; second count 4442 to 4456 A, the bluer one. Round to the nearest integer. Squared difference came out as 25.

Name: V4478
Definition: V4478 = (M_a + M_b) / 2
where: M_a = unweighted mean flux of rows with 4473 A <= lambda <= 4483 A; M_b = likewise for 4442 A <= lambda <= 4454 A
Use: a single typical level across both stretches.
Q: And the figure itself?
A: 6.04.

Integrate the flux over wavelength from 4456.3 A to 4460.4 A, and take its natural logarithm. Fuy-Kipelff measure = 3.07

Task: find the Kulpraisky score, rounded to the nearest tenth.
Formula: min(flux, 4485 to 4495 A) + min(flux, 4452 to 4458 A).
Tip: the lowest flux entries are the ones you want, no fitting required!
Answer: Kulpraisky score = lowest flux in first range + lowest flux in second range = 11.1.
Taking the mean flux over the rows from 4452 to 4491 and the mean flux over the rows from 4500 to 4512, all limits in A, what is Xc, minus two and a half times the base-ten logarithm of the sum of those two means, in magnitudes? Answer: -2.735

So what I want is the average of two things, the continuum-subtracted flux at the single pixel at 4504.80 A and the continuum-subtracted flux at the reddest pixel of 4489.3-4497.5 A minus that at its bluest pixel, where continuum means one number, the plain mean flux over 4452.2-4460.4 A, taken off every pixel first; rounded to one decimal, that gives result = 0.6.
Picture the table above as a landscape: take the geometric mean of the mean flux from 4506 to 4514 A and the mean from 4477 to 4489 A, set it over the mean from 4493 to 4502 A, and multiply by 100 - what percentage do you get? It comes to 104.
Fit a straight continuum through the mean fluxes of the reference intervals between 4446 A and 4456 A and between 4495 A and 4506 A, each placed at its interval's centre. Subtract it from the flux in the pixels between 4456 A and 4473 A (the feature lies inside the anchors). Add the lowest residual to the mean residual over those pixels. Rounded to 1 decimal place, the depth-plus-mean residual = -1.0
